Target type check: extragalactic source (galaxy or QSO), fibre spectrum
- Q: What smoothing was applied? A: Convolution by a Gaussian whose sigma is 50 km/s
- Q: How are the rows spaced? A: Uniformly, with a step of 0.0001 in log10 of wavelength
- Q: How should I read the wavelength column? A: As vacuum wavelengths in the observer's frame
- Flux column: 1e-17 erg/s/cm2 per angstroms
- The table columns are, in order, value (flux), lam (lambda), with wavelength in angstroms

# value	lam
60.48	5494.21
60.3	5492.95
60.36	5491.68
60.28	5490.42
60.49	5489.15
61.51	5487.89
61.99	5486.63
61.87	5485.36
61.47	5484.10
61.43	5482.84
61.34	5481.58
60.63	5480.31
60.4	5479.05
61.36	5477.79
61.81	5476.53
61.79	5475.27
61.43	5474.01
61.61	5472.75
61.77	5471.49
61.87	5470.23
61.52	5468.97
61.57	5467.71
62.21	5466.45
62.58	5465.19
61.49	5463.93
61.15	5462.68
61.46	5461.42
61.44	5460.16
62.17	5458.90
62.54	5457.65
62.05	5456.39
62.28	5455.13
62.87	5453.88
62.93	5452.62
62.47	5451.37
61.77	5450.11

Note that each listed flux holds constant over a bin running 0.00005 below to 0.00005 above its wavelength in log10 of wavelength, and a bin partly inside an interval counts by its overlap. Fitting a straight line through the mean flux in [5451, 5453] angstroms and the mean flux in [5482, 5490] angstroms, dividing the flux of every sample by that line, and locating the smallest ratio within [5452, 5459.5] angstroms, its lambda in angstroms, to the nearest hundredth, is 5456.39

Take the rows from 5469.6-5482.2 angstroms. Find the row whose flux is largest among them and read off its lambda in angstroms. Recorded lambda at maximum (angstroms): 5470.23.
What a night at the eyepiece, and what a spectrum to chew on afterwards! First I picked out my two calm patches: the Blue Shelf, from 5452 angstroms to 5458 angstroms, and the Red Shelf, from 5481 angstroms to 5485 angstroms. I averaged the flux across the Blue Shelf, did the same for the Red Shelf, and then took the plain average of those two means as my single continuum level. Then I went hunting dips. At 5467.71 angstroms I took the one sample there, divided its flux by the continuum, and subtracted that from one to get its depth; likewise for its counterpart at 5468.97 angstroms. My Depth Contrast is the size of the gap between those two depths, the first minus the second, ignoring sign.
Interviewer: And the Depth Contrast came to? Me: 0.001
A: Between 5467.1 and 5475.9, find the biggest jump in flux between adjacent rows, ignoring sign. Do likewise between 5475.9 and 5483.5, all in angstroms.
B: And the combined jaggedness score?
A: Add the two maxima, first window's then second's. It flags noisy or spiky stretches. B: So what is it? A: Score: 1.3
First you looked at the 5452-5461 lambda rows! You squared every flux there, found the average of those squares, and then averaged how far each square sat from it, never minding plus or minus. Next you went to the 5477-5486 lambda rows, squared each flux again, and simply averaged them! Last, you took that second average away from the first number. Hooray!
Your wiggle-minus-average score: -3699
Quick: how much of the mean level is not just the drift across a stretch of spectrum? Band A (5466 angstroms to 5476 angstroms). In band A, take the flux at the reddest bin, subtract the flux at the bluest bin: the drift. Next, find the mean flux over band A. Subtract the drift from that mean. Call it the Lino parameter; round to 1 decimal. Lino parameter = 62.1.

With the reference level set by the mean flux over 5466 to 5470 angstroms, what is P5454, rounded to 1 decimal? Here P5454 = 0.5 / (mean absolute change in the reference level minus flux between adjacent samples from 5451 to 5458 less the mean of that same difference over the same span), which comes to 0.4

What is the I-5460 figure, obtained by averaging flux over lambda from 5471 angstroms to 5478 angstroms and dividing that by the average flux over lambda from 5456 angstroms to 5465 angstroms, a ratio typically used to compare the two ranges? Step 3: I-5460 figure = 0.998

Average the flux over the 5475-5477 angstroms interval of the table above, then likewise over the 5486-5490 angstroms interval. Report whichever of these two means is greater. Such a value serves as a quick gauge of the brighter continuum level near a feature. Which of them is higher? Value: 61.8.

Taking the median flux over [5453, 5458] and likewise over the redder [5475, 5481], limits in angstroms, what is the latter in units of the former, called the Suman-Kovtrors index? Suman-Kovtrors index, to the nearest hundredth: 0.98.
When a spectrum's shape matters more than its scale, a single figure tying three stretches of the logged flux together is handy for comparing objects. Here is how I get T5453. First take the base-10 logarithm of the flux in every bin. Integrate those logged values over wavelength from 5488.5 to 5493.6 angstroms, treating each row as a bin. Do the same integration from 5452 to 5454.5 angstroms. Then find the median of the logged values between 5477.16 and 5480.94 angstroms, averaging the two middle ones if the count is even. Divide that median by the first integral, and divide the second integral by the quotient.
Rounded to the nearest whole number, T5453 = 23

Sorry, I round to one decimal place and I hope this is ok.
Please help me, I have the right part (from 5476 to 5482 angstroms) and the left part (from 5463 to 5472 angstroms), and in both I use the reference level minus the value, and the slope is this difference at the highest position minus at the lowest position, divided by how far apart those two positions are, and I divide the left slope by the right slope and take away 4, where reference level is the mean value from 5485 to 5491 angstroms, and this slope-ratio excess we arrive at -4.4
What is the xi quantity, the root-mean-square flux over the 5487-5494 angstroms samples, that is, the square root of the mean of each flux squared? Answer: 60.6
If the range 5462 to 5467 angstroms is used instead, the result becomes 61.9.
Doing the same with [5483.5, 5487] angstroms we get 61.8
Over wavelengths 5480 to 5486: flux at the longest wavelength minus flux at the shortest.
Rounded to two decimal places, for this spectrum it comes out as 1.24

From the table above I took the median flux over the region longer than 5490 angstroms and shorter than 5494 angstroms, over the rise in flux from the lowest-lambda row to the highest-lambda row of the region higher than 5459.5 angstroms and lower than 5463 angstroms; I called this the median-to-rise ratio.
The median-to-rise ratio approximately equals -208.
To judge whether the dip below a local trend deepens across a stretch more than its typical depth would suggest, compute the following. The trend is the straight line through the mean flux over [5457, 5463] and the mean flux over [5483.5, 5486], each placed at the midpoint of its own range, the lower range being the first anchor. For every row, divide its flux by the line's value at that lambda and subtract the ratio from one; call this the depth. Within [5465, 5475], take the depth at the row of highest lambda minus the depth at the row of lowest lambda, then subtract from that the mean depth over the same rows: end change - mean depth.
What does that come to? 0.020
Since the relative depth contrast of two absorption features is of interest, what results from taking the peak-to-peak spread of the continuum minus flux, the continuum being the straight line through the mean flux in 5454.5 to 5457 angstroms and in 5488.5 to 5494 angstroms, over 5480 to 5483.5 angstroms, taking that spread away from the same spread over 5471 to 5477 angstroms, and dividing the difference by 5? -0.08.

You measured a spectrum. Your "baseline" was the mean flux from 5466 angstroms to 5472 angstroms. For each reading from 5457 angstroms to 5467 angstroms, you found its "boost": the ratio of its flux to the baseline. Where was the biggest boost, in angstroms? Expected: 5465.19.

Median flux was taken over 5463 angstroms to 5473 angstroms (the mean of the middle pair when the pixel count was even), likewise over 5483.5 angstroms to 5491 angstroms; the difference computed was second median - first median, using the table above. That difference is -0.20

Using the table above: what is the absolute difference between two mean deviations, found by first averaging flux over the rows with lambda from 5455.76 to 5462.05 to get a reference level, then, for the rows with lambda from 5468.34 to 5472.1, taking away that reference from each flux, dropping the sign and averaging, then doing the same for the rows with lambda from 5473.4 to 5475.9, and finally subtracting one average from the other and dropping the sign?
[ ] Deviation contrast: 0.11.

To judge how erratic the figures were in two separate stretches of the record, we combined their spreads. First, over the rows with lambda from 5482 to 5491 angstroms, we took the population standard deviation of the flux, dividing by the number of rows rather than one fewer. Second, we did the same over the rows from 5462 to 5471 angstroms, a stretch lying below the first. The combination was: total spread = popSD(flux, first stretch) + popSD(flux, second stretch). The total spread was 1.06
